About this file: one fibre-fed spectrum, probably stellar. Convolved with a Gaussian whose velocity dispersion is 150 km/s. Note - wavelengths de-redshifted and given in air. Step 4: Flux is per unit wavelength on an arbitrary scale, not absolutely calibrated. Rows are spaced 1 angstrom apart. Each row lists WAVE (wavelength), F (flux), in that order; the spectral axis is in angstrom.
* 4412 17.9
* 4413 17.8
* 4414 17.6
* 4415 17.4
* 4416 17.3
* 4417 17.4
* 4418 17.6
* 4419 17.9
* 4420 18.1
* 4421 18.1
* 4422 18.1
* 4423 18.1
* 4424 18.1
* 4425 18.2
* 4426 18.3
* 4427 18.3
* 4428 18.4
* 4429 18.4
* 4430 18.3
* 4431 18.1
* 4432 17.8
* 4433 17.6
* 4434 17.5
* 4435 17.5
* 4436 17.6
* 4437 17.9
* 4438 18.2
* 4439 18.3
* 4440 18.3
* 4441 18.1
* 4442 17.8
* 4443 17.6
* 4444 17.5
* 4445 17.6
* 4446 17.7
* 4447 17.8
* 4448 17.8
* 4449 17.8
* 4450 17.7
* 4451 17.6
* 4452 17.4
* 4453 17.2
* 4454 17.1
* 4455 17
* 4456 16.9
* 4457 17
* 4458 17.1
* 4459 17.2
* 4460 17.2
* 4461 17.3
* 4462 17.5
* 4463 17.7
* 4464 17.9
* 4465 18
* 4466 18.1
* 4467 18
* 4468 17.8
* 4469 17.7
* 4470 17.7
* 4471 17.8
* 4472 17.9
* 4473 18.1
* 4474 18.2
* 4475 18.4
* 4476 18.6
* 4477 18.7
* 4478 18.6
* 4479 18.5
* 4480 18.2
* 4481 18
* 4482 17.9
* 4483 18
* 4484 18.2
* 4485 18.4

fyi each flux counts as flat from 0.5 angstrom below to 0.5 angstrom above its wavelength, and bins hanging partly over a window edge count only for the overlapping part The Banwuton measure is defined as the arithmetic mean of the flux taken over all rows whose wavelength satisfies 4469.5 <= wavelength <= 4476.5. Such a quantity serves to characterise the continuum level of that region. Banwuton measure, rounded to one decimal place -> 18.1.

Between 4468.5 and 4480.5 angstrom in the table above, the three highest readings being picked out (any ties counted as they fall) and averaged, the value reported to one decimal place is 18.6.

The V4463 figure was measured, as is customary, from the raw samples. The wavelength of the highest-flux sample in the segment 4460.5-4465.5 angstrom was 4465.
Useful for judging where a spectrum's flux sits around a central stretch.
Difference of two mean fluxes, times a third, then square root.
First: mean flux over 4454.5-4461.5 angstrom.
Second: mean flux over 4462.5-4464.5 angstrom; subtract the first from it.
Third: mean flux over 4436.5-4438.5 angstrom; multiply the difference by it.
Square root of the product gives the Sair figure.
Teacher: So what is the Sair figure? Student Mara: 3.6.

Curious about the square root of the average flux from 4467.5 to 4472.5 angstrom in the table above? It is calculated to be 4.22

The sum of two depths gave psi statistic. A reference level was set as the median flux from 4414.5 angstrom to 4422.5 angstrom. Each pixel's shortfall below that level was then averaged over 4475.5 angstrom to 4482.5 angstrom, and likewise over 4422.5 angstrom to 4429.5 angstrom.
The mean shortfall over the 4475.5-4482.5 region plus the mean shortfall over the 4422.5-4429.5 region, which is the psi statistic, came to -1.1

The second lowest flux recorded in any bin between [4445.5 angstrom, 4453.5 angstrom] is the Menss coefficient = 17.4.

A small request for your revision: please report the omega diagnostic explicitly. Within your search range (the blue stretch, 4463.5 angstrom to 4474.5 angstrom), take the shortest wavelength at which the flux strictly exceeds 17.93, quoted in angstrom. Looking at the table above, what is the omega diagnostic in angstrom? 4465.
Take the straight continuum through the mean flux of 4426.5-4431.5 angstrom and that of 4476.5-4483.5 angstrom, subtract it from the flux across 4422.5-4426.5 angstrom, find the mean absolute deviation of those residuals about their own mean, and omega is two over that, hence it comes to 26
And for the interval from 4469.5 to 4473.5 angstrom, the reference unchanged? 16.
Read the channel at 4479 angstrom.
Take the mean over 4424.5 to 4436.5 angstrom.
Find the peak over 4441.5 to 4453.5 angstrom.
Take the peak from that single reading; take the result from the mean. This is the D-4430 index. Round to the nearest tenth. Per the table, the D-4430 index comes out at 17.3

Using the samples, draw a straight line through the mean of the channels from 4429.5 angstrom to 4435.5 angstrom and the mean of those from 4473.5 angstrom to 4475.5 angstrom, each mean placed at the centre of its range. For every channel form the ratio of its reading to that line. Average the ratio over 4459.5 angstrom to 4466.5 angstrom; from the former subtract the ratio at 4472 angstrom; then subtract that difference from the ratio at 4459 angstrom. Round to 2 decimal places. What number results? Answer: 0.96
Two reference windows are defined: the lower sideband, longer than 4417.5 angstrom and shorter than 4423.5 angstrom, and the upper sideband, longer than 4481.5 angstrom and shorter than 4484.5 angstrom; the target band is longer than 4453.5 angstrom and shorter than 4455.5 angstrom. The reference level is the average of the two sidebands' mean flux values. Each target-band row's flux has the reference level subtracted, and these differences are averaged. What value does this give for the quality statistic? -1.0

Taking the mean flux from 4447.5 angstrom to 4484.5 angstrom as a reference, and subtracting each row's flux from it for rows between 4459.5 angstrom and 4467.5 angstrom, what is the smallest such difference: -0.32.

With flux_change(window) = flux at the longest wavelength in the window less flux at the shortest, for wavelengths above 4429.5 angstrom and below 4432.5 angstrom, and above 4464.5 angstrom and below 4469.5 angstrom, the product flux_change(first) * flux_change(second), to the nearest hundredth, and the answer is 0.15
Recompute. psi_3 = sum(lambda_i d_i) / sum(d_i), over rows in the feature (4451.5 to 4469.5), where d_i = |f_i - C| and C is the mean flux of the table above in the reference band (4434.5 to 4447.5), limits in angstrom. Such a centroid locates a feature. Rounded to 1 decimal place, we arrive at 4457.8 angstrom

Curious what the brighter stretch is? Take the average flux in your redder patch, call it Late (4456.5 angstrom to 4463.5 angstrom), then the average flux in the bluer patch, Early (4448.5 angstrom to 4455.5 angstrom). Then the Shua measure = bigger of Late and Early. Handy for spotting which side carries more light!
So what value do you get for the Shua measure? 17.4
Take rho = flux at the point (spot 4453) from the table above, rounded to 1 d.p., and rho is 17.2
